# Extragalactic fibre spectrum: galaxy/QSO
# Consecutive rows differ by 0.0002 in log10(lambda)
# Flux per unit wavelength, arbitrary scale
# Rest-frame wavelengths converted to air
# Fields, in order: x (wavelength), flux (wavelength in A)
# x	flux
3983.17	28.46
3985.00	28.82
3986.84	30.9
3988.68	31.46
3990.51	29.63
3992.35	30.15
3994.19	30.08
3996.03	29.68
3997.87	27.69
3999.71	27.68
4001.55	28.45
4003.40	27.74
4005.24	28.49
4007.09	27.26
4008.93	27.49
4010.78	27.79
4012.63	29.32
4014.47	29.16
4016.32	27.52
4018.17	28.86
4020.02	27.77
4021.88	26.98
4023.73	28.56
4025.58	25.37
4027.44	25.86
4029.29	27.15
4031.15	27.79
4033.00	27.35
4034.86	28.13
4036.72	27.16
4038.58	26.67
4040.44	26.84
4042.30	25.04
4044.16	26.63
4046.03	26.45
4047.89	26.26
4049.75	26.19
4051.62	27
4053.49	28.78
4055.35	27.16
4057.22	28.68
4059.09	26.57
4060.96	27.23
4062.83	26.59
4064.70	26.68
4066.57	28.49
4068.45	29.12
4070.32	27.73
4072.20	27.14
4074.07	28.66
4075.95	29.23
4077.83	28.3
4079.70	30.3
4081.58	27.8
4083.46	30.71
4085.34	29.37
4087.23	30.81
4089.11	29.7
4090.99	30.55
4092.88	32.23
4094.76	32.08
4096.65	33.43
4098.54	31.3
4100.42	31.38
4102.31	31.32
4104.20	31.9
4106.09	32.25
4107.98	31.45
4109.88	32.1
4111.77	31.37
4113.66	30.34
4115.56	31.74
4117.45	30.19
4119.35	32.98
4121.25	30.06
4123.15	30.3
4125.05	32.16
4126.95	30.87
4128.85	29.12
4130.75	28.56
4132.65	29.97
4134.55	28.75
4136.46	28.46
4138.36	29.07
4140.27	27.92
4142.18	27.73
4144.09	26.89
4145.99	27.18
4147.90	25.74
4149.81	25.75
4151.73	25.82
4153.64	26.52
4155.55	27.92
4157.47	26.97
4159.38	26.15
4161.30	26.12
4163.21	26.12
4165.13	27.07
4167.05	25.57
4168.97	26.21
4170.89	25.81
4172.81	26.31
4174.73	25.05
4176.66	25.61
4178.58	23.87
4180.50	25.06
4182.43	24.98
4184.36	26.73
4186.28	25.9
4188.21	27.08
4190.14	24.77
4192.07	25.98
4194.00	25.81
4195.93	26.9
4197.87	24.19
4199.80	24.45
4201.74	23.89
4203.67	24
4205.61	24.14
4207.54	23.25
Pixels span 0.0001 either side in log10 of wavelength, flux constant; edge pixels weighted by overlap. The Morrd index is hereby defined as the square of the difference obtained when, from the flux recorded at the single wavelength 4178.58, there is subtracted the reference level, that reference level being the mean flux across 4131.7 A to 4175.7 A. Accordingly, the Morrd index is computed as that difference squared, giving 9.3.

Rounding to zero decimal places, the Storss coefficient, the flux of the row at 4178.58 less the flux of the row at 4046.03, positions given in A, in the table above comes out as -3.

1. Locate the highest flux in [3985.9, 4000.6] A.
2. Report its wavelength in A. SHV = 3988.68 A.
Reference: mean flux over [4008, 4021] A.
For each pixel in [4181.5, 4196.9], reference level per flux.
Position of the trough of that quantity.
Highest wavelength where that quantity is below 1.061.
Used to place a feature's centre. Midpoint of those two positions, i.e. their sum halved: 4192.1 A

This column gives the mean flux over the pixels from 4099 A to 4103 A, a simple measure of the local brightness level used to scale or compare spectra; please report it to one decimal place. 31.4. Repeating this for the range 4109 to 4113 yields 31.7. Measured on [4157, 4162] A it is 26.4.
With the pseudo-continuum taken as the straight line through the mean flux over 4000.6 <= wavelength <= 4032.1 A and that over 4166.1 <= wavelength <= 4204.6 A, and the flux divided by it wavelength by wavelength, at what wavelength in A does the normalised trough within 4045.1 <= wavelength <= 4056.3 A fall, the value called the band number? 4049.75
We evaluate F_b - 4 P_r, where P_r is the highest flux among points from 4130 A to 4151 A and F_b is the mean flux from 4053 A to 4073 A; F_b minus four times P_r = -92.2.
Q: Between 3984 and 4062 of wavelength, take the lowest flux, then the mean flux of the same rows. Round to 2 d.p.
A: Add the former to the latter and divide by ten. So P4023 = 5.29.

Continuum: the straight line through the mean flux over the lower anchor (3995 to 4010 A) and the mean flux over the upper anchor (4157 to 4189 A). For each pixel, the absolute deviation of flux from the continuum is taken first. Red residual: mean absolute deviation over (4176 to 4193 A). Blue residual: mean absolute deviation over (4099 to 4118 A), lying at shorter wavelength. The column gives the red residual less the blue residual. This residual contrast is -4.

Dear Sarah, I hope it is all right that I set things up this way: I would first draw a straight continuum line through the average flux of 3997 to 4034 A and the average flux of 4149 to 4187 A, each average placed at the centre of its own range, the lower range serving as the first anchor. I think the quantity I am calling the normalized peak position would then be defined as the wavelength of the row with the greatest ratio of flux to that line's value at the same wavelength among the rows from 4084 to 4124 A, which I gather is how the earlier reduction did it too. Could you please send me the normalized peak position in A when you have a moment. 4096.65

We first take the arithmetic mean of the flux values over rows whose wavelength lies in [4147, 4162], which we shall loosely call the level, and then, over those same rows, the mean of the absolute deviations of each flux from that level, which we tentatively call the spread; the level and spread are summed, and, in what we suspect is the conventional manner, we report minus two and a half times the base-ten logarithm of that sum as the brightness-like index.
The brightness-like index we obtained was -3.58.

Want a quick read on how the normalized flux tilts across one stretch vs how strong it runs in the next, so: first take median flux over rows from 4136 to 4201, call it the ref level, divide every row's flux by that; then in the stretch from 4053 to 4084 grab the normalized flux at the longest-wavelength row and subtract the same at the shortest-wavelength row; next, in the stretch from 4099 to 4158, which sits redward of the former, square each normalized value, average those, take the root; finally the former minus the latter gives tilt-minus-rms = -1.06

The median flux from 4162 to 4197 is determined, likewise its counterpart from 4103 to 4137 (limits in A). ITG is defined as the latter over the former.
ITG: 1.18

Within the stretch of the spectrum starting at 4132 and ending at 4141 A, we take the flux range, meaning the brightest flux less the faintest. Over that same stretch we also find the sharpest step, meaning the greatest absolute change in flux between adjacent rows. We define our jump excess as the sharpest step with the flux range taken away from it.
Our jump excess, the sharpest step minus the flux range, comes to -0.8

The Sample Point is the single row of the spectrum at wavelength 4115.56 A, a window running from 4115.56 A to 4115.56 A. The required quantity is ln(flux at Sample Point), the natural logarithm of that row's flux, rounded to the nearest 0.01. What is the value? 3.46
